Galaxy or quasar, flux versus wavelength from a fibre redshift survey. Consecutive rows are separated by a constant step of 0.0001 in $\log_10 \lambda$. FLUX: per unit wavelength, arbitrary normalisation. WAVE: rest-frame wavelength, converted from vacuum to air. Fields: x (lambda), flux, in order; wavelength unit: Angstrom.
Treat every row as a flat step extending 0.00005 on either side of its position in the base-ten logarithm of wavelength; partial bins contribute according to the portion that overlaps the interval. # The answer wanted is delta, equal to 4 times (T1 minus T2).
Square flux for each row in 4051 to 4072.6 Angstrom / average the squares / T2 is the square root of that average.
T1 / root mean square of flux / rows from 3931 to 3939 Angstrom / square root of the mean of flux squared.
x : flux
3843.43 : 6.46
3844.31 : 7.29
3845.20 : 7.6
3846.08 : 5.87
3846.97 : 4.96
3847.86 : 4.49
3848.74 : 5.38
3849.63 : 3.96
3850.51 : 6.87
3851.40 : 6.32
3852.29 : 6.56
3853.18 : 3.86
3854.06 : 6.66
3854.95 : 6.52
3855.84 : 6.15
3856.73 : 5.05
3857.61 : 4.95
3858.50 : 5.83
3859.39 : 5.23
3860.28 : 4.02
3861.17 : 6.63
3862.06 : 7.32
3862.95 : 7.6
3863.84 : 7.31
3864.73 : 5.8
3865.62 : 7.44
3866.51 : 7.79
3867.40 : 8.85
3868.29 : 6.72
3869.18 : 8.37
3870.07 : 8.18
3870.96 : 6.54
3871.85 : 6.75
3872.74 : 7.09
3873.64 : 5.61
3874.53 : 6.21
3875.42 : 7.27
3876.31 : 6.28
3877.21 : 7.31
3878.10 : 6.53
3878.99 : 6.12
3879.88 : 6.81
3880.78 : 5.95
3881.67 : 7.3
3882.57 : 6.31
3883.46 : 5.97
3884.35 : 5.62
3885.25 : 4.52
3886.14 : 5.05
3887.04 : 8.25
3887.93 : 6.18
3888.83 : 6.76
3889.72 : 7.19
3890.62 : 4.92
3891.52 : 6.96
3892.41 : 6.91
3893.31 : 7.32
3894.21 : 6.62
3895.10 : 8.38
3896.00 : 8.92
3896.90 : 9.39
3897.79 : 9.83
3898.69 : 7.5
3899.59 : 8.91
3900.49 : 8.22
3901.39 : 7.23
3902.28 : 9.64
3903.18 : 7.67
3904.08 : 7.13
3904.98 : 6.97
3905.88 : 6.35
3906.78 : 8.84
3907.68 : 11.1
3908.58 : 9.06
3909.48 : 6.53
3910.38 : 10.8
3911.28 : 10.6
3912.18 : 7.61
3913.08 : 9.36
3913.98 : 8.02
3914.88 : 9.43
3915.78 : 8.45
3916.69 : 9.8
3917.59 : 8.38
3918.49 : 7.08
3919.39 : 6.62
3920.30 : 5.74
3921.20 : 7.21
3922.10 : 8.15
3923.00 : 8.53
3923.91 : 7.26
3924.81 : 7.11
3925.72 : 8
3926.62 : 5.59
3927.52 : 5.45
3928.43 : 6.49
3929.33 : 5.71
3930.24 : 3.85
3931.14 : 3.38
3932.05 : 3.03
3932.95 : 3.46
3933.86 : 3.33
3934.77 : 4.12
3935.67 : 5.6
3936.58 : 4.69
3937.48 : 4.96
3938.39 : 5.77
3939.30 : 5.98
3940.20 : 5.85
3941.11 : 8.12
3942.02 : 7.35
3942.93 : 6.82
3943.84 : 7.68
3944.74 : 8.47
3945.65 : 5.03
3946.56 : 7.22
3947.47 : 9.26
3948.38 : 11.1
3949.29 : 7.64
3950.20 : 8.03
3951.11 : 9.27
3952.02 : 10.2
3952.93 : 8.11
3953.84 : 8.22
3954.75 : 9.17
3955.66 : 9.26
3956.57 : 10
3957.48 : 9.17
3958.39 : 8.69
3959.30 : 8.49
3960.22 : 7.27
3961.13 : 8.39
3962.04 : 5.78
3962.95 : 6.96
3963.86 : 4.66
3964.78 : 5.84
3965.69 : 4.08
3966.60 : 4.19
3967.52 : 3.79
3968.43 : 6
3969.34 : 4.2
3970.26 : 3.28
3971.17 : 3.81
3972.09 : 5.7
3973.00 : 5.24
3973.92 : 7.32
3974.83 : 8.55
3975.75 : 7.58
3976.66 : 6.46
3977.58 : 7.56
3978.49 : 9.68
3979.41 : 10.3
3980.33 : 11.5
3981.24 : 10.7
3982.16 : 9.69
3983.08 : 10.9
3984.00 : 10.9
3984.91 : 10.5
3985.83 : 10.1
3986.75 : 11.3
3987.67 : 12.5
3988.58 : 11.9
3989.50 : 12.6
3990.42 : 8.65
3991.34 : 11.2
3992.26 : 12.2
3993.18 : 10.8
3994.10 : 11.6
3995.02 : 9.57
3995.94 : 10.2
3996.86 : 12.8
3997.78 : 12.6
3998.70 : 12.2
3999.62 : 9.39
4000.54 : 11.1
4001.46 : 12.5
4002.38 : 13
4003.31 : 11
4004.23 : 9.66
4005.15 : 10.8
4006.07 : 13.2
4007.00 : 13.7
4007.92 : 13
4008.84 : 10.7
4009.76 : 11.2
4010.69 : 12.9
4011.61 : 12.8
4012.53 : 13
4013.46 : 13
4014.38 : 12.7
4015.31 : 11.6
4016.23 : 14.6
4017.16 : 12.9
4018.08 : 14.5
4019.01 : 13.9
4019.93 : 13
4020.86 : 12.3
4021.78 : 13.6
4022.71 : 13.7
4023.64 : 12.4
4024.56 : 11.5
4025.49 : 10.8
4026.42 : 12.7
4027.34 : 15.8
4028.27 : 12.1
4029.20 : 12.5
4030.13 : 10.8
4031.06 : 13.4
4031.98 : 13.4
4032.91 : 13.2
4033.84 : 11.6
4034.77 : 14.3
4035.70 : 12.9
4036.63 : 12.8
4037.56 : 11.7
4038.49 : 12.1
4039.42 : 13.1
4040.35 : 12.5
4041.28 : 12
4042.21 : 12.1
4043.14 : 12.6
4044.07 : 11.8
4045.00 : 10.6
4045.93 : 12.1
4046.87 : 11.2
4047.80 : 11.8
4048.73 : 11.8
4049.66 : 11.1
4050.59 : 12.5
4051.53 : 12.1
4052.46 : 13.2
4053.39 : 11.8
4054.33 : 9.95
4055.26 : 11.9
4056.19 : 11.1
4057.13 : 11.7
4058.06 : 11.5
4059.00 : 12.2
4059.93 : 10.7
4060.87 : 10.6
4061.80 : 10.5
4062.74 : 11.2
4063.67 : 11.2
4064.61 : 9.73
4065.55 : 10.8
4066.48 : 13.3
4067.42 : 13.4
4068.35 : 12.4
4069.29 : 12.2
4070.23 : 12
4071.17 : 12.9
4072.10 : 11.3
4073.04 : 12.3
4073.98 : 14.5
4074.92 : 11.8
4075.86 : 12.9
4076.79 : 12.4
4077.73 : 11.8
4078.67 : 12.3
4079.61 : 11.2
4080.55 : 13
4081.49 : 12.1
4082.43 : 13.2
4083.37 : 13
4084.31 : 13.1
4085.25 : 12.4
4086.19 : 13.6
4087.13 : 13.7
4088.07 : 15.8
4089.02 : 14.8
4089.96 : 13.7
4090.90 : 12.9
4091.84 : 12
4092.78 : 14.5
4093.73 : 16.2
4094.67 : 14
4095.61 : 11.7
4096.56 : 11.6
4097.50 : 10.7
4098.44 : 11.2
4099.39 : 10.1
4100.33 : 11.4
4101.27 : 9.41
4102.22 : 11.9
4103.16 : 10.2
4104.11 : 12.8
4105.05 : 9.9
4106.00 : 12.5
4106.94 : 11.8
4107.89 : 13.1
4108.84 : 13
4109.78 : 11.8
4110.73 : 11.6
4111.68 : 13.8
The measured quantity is -29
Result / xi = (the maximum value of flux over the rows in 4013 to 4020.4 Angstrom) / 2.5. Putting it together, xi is 5.8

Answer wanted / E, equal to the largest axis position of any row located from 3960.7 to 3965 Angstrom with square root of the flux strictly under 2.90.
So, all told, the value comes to 3964.78 Angstrom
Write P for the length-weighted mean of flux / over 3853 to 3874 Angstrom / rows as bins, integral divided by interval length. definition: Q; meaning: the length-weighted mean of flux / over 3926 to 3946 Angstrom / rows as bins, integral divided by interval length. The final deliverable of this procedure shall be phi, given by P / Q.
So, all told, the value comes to 1.2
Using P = 6.5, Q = 6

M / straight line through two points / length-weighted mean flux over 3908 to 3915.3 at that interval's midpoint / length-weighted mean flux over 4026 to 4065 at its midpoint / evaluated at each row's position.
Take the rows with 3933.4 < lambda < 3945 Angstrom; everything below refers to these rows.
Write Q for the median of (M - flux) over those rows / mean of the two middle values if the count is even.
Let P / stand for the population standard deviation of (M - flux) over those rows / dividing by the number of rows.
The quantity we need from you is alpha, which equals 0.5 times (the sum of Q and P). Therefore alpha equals 2.6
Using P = 1.44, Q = 3.8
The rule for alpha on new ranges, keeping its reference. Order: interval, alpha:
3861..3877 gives 0.9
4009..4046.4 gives 0.0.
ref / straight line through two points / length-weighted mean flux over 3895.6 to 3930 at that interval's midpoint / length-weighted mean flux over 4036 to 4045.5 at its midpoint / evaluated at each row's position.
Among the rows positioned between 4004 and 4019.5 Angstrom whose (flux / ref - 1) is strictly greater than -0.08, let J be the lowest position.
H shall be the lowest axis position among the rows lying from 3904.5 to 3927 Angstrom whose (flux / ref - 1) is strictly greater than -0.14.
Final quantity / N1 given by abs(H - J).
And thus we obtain 100.2 Angstrom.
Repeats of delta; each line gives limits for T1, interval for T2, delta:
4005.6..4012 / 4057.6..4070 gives 4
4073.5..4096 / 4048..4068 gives 7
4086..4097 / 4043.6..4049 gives 9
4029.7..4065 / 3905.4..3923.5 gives 14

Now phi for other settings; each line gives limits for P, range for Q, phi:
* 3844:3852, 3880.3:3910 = 0.8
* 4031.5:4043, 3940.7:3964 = 1.6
